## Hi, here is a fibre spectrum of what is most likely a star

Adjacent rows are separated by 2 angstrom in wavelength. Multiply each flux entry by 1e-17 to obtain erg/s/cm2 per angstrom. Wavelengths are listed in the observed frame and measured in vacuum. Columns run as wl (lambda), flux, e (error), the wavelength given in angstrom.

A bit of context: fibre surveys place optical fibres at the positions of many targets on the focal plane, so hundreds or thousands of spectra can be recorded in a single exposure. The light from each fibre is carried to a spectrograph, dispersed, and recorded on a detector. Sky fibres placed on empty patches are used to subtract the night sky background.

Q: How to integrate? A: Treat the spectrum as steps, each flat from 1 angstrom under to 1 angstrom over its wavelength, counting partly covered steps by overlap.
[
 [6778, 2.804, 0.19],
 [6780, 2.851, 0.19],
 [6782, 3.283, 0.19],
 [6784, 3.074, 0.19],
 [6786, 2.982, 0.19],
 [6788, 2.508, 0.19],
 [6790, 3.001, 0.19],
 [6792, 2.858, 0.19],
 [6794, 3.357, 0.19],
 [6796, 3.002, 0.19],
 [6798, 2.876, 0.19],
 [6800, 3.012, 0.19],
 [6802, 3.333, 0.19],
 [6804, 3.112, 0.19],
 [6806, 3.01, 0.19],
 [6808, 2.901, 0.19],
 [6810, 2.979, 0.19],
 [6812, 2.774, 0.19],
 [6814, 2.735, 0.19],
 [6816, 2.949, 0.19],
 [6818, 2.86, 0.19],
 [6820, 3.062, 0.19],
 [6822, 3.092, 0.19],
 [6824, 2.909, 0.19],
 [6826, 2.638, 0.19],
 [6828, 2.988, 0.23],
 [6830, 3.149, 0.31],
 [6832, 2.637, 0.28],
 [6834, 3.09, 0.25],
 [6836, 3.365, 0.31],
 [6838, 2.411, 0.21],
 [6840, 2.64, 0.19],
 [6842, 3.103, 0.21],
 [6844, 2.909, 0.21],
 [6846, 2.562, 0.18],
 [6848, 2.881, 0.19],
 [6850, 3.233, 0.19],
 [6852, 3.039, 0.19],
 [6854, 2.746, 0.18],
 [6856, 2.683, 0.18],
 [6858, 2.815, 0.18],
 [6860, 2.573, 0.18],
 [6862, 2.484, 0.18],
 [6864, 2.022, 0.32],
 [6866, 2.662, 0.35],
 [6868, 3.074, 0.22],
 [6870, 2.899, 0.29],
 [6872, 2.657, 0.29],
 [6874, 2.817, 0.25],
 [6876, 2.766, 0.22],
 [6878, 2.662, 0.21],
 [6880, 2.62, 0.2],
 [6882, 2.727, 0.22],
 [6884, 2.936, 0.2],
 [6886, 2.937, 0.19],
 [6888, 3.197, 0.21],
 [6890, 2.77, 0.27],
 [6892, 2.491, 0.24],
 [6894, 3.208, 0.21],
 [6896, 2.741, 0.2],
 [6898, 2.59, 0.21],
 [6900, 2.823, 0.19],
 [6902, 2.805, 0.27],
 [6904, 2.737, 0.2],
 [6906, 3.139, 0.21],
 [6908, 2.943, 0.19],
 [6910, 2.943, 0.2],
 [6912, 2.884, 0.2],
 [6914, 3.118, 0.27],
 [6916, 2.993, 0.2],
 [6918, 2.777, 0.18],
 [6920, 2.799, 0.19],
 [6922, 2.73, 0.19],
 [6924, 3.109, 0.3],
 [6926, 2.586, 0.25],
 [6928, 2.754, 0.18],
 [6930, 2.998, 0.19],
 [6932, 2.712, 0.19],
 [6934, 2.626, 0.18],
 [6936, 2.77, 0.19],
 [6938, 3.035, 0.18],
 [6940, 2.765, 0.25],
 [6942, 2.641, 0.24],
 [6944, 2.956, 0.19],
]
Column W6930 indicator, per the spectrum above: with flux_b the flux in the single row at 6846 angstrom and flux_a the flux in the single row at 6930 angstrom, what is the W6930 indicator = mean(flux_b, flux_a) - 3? -0.22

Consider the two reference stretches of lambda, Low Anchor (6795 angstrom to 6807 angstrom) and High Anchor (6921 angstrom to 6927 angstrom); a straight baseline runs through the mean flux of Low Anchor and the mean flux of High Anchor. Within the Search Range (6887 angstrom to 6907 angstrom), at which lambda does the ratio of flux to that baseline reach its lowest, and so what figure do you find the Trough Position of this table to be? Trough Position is 6892 angstrom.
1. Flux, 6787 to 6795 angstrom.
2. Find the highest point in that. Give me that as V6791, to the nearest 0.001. 3.357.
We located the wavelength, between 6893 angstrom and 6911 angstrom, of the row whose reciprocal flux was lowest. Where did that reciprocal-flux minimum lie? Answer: 6894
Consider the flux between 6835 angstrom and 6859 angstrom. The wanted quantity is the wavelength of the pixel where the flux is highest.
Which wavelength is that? 6836 angstrom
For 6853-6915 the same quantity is 6894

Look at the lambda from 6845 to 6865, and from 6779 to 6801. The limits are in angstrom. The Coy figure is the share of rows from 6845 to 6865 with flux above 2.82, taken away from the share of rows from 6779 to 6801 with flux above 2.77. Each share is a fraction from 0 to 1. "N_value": 0.61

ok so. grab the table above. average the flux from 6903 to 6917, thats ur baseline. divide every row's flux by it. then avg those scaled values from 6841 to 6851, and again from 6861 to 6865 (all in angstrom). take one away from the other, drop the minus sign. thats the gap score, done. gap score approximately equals 0.23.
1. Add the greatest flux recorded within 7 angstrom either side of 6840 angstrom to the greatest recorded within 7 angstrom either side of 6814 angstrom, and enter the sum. 6.43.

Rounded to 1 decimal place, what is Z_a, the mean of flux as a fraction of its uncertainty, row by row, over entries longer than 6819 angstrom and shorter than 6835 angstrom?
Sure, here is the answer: 13.3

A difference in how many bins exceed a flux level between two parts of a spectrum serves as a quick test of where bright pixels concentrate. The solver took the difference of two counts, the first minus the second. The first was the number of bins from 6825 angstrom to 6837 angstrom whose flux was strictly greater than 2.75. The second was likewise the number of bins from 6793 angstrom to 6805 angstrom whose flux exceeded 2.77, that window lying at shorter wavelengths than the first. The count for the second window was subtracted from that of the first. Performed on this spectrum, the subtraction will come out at -2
